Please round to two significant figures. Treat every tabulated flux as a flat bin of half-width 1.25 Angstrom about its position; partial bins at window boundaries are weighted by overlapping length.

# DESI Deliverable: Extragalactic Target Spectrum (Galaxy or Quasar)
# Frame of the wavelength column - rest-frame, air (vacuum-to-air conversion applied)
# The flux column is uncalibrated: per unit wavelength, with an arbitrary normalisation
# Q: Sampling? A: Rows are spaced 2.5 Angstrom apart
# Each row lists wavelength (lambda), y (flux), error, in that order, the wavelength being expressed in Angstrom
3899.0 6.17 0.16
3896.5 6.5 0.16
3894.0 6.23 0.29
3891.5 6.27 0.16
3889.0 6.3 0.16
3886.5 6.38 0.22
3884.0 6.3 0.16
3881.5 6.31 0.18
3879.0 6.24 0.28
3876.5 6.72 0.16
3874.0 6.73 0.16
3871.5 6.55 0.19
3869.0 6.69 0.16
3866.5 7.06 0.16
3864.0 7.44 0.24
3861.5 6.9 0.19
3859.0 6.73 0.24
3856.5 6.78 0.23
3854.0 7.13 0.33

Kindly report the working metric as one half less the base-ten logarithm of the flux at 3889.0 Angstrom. -0.30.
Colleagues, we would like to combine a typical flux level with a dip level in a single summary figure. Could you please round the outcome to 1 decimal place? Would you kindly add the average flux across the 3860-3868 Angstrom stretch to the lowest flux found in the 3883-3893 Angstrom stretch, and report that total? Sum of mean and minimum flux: 13.4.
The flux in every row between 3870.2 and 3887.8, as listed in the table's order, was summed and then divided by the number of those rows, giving 6.46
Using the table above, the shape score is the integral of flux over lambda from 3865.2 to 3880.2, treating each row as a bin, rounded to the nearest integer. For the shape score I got 100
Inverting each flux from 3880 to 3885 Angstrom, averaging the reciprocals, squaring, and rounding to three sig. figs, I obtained 0.0252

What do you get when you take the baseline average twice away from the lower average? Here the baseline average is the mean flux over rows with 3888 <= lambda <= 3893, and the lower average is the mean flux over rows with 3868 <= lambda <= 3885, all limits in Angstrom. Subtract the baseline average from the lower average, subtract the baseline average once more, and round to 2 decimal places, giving -6.06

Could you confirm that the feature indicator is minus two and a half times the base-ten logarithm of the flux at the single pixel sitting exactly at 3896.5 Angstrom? -2.03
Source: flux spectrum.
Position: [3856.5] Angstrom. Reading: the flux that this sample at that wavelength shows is 6.78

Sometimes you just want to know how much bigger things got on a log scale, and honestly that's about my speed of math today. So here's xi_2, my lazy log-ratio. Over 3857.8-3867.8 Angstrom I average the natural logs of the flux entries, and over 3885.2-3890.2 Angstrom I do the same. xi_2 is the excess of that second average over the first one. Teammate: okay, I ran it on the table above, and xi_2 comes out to -0.10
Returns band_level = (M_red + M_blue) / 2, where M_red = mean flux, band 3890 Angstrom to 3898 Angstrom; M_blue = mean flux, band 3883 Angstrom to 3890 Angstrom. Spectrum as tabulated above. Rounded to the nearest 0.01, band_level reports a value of 6.33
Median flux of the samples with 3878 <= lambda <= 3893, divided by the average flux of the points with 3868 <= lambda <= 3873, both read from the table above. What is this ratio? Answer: 0.95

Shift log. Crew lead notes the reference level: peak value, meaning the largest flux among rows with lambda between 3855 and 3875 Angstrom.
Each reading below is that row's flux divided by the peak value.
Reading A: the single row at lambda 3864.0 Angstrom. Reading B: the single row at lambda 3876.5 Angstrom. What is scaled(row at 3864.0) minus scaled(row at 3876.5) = 0.10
